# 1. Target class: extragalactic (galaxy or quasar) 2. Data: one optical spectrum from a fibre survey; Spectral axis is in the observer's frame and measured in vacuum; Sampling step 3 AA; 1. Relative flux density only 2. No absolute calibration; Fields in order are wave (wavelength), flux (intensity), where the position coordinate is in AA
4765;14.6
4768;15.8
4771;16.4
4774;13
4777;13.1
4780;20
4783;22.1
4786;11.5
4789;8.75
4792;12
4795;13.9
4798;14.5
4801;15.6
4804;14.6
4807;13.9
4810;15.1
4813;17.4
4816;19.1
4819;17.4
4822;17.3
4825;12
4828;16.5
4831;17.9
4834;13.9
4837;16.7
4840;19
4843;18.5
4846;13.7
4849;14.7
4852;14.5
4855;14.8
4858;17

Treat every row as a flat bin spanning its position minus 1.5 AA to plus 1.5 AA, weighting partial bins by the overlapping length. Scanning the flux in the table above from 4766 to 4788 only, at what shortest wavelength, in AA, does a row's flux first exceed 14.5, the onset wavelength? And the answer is 4768 AA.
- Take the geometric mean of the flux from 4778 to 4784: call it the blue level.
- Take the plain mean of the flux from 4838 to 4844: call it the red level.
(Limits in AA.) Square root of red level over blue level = 0.94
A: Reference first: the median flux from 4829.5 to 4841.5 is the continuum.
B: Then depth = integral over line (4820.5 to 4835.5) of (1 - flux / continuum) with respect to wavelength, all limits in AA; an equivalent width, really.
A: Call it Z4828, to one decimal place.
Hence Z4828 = 1.5 AA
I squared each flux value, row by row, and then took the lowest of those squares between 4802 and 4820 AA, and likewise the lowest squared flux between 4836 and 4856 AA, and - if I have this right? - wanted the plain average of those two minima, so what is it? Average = 190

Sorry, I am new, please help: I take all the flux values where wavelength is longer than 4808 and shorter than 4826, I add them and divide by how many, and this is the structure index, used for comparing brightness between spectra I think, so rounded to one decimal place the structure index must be 16.4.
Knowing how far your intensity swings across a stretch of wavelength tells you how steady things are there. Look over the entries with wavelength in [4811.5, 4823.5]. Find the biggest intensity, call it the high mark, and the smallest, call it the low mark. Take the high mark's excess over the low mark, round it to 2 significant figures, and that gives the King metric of 1.8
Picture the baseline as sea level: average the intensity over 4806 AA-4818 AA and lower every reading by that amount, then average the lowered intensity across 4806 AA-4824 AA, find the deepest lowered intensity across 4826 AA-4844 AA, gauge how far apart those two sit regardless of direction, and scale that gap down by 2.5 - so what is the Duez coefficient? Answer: 1.1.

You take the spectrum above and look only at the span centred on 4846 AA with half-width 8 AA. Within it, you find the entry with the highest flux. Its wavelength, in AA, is 4840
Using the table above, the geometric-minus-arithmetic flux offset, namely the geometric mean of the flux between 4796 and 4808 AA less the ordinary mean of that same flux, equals -0.01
